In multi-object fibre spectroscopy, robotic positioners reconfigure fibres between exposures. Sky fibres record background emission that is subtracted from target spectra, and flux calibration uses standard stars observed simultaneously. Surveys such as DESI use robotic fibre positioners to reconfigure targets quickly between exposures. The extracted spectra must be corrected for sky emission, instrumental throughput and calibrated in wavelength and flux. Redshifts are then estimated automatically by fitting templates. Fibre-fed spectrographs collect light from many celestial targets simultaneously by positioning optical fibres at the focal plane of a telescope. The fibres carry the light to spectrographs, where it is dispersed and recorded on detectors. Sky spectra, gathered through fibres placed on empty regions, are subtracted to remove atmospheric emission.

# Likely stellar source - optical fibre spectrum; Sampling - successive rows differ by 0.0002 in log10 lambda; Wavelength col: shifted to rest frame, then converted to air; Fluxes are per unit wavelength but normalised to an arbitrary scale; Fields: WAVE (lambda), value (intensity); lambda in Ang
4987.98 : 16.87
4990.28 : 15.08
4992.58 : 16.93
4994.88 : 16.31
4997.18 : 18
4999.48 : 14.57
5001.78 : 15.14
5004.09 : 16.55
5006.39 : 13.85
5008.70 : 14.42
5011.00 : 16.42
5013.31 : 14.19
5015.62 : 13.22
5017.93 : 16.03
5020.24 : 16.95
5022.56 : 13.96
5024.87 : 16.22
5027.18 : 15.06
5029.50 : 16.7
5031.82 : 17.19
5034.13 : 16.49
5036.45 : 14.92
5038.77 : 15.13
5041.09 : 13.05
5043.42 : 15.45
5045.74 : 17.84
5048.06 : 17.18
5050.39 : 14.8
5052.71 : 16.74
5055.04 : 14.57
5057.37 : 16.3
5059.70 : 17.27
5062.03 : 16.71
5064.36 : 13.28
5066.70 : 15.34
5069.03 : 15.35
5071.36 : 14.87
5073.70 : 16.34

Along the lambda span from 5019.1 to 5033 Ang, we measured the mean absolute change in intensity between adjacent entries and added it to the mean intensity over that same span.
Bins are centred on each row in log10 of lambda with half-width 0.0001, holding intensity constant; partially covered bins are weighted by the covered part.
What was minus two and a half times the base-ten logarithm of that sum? -3.12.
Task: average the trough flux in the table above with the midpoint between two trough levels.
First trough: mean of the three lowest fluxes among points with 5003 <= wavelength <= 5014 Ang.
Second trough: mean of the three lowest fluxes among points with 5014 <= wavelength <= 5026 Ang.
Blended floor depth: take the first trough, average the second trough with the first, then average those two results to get 14.22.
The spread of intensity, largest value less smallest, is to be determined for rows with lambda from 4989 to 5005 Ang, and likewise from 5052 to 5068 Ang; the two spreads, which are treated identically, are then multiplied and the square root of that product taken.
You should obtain 3.7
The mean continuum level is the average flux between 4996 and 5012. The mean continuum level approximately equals 15.6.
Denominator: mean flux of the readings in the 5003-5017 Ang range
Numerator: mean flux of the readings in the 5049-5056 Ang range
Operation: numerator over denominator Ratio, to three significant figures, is 1.04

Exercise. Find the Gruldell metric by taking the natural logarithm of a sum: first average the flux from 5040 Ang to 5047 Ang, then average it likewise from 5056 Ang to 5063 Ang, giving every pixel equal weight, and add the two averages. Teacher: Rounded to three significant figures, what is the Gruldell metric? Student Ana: 3.47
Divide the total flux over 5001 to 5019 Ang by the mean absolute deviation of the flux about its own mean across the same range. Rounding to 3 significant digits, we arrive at 113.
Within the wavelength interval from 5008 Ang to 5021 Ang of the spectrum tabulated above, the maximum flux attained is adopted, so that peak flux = 16.95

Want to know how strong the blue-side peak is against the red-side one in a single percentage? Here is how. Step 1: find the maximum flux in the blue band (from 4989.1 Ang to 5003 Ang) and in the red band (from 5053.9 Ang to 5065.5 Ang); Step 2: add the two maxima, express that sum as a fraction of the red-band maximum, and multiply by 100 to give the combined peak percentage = 204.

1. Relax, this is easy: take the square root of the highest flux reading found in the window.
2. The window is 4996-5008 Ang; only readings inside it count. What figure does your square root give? 4.24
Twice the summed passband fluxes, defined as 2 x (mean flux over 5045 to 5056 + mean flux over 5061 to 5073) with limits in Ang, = 62.7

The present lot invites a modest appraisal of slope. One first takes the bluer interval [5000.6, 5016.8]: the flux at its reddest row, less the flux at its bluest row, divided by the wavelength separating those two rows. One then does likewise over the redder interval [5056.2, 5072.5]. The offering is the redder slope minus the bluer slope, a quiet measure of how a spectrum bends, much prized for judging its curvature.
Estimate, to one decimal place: 0.0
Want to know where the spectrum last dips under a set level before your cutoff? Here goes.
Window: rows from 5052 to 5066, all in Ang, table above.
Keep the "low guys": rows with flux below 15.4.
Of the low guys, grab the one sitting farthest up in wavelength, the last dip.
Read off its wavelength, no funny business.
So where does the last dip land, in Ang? 5064.36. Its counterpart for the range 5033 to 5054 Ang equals 5050.39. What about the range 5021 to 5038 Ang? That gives 5036.45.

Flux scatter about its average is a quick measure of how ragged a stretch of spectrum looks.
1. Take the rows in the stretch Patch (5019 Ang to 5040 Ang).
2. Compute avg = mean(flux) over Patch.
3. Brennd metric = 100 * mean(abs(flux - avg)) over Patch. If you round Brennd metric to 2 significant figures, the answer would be 96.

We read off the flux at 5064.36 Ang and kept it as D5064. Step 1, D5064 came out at 13.28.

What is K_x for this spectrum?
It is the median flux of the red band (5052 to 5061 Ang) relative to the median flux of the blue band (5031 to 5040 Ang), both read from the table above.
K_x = 1.04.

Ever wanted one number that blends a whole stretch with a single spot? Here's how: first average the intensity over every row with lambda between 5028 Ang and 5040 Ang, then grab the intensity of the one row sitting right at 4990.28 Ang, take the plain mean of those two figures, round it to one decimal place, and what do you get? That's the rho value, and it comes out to 15.6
